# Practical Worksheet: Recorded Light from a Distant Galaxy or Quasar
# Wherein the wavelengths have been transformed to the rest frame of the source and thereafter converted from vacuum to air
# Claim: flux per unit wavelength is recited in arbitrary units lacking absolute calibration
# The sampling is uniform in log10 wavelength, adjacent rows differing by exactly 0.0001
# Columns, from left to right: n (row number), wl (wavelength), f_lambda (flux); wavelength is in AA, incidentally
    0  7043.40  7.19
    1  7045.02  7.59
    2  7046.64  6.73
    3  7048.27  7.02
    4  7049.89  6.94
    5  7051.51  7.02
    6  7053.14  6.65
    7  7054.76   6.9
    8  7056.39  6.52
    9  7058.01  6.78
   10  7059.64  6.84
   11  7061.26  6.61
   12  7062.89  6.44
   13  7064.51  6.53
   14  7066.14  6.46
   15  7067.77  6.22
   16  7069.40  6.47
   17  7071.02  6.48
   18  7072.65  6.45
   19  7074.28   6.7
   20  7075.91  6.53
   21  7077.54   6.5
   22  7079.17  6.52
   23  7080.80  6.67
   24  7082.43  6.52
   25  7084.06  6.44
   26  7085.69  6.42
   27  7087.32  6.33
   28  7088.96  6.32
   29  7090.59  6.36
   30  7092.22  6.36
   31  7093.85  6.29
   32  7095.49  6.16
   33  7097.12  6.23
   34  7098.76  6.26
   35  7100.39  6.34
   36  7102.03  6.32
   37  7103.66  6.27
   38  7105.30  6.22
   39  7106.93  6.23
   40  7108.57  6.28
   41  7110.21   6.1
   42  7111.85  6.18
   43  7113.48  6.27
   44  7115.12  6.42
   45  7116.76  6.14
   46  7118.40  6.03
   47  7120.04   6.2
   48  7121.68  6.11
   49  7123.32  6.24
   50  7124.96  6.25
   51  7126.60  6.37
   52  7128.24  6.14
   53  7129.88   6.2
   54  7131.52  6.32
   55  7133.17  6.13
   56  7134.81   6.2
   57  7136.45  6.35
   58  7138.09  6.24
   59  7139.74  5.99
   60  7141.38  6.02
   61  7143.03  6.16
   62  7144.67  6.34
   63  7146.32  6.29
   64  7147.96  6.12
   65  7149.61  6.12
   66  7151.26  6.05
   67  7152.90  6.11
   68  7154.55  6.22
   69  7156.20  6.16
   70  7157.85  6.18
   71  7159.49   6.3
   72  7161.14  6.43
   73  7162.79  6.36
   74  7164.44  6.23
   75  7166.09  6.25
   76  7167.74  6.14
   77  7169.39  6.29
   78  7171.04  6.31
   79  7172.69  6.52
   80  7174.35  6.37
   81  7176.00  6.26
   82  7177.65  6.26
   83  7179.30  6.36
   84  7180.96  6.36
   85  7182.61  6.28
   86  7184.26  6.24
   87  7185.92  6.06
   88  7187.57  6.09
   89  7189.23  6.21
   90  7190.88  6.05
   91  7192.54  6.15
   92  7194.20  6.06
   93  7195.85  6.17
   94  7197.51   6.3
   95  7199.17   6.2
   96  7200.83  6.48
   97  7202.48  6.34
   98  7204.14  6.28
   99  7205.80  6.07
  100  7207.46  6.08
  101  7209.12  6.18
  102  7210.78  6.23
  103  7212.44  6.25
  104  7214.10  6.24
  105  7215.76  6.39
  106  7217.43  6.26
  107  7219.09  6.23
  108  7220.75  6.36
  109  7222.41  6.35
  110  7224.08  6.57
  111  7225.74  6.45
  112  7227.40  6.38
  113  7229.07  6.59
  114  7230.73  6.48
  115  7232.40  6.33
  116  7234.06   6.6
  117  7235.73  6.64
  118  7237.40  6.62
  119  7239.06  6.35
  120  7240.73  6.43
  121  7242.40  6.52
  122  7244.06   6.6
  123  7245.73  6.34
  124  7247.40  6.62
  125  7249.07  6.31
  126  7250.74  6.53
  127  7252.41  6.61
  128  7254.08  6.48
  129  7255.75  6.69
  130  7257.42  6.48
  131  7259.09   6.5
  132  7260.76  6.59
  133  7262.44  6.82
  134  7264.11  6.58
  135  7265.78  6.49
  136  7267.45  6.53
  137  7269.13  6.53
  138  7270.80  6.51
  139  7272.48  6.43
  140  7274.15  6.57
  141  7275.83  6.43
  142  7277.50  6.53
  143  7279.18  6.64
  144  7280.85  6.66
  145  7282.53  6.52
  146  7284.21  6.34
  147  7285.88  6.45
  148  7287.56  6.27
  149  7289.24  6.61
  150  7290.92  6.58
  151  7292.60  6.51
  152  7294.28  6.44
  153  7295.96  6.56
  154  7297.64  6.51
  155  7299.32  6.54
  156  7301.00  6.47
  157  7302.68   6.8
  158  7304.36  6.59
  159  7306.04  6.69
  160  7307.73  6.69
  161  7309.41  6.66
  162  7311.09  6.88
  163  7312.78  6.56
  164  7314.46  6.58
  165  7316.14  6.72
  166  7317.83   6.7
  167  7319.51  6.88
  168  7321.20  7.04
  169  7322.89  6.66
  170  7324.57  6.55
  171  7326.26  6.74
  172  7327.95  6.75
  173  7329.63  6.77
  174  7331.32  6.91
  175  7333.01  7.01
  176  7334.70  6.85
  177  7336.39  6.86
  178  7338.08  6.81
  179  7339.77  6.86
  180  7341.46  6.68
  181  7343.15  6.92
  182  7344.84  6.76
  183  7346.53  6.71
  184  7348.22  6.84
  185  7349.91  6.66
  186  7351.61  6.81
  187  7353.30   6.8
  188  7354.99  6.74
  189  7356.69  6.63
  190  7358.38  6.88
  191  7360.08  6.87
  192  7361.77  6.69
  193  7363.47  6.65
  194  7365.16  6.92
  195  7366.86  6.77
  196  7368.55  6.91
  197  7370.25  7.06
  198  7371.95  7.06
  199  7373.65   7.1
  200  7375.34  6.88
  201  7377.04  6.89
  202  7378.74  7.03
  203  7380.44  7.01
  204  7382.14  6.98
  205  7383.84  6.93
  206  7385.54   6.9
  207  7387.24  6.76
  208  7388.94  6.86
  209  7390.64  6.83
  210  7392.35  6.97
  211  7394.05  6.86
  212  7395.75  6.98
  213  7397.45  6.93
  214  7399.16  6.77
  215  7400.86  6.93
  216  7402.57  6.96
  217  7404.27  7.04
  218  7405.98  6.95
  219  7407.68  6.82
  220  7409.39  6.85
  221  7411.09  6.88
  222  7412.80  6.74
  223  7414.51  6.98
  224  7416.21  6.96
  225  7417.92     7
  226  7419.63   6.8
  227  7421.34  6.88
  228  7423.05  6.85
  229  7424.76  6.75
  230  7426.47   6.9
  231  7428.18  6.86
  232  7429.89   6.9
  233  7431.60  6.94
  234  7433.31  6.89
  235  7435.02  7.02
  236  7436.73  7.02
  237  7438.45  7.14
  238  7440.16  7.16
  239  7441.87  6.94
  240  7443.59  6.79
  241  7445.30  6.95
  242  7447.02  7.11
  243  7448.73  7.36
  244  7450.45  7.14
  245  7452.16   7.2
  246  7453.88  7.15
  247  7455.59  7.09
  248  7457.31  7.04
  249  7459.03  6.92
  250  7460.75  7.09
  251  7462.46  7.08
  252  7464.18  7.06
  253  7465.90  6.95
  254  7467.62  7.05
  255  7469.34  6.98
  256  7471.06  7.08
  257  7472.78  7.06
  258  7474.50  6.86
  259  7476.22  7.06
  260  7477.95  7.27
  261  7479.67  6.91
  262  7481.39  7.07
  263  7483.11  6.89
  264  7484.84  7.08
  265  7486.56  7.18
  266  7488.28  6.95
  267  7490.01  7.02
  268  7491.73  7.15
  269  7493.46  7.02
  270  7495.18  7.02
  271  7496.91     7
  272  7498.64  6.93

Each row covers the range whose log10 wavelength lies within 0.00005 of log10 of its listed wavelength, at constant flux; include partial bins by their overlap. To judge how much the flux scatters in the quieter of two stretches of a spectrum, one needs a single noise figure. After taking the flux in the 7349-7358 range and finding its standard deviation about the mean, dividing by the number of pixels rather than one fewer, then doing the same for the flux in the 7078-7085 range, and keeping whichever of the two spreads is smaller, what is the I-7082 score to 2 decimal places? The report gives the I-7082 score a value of 0.07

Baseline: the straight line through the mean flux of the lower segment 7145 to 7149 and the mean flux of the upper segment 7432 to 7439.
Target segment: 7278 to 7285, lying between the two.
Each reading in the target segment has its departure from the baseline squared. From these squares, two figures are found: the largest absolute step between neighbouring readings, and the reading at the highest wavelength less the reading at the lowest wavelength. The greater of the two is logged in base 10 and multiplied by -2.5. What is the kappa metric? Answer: 3.1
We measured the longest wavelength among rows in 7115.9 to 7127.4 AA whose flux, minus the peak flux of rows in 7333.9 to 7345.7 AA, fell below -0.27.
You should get 7126.60 AA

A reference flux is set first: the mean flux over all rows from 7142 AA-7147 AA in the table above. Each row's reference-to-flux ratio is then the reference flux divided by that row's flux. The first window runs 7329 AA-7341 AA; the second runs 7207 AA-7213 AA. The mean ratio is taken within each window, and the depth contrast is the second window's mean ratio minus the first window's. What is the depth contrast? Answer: 0.10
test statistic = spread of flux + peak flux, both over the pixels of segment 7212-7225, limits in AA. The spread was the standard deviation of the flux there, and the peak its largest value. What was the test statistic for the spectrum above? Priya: 6.68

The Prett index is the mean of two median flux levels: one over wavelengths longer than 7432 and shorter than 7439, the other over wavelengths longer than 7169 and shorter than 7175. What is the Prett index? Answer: 6.68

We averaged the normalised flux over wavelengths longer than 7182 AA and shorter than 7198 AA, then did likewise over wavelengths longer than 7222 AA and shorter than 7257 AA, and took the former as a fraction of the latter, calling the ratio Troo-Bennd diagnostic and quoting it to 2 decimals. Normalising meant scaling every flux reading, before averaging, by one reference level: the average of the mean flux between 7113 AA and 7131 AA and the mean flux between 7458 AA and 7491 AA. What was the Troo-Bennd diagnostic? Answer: 0.95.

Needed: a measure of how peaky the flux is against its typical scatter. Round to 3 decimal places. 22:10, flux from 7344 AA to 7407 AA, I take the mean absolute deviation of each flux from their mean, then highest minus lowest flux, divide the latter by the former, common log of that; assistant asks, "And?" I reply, 0.675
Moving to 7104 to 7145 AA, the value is 0.702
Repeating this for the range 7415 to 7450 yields 0.751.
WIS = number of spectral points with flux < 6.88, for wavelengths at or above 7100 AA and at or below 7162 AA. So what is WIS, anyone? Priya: 38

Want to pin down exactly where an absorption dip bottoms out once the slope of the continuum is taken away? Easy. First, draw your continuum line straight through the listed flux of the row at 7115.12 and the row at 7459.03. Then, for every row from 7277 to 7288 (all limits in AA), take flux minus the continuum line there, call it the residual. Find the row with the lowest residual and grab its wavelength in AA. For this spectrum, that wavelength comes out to 7287.56 AA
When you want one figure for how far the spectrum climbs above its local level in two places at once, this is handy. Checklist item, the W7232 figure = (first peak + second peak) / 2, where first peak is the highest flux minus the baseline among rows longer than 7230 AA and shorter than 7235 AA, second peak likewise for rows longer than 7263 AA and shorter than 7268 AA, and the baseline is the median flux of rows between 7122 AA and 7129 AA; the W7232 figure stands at 0.3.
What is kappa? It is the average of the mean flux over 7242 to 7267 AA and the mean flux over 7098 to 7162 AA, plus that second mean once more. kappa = 12.6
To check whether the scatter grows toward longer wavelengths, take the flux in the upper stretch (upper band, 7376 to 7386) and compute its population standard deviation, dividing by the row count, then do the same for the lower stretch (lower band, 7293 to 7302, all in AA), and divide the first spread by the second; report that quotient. 1.21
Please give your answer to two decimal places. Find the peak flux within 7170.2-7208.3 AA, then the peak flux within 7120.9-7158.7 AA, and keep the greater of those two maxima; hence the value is 6.52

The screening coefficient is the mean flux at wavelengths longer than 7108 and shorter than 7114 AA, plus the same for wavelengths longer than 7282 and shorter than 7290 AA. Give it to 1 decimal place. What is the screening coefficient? 12.6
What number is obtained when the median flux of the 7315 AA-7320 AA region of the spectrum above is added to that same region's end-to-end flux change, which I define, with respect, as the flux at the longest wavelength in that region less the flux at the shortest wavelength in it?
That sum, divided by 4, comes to 1.72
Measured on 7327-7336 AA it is 1.74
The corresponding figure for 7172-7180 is 1.55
